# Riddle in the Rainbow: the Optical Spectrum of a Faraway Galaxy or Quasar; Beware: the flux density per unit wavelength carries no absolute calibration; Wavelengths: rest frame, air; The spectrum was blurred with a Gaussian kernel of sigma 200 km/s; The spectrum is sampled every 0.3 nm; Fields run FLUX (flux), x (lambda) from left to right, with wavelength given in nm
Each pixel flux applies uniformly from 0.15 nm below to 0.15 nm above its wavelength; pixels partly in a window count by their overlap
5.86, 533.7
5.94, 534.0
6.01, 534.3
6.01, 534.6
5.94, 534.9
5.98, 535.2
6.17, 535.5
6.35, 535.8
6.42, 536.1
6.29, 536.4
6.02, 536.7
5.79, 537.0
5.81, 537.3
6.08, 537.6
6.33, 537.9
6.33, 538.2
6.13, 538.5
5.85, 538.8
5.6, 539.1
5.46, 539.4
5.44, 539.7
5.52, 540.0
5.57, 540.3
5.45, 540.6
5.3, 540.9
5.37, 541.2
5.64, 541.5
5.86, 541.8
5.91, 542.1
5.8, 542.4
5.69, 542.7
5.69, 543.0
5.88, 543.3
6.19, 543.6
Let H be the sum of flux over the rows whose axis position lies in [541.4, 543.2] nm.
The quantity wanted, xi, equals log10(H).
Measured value 1.54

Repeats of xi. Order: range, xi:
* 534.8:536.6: 1.57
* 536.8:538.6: 1.56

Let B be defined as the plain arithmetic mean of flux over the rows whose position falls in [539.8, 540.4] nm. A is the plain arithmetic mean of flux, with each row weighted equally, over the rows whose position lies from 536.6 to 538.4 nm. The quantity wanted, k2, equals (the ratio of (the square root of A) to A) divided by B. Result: 0.073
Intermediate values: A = 6.1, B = 5.5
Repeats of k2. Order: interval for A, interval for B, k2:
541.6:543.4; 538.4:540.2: 0.073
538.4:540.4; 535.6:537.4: 0.069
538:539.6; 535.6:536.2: 0.065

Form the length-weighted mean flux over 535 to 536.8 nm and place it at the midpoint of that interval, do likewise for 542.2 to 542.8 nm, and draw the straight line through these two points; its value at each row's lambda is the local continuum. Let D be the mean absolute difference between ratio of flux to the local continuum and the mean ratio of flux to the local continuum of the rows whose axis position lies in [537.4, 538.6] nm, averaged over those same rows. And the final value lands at 0.019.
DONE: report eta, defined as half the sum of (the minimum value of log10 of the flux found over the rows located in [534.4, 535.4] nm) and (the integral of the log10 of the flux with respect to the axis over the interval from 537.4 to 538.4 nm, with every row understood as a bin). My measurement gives 0.78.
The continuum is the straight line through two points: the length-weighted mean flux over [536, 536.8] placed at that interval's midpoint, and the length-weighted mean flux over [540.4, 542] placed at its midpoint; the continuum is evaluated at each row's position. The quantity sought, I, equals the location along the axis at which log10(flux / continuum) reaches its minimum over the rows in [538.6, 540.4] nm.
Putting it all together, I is 539.4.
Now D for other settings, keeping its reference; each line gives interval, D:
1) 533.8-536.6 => 0.033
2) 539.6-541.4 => 0.011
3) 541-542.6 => 0.033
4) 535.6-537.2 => 0.031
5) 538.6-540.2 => 0.016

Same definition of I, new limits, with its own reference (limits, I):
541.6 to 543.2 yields 542.7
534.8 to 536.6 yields 534.9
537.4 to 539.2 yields 539.1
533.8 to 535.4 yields 534.0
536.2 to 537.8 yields 537.0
